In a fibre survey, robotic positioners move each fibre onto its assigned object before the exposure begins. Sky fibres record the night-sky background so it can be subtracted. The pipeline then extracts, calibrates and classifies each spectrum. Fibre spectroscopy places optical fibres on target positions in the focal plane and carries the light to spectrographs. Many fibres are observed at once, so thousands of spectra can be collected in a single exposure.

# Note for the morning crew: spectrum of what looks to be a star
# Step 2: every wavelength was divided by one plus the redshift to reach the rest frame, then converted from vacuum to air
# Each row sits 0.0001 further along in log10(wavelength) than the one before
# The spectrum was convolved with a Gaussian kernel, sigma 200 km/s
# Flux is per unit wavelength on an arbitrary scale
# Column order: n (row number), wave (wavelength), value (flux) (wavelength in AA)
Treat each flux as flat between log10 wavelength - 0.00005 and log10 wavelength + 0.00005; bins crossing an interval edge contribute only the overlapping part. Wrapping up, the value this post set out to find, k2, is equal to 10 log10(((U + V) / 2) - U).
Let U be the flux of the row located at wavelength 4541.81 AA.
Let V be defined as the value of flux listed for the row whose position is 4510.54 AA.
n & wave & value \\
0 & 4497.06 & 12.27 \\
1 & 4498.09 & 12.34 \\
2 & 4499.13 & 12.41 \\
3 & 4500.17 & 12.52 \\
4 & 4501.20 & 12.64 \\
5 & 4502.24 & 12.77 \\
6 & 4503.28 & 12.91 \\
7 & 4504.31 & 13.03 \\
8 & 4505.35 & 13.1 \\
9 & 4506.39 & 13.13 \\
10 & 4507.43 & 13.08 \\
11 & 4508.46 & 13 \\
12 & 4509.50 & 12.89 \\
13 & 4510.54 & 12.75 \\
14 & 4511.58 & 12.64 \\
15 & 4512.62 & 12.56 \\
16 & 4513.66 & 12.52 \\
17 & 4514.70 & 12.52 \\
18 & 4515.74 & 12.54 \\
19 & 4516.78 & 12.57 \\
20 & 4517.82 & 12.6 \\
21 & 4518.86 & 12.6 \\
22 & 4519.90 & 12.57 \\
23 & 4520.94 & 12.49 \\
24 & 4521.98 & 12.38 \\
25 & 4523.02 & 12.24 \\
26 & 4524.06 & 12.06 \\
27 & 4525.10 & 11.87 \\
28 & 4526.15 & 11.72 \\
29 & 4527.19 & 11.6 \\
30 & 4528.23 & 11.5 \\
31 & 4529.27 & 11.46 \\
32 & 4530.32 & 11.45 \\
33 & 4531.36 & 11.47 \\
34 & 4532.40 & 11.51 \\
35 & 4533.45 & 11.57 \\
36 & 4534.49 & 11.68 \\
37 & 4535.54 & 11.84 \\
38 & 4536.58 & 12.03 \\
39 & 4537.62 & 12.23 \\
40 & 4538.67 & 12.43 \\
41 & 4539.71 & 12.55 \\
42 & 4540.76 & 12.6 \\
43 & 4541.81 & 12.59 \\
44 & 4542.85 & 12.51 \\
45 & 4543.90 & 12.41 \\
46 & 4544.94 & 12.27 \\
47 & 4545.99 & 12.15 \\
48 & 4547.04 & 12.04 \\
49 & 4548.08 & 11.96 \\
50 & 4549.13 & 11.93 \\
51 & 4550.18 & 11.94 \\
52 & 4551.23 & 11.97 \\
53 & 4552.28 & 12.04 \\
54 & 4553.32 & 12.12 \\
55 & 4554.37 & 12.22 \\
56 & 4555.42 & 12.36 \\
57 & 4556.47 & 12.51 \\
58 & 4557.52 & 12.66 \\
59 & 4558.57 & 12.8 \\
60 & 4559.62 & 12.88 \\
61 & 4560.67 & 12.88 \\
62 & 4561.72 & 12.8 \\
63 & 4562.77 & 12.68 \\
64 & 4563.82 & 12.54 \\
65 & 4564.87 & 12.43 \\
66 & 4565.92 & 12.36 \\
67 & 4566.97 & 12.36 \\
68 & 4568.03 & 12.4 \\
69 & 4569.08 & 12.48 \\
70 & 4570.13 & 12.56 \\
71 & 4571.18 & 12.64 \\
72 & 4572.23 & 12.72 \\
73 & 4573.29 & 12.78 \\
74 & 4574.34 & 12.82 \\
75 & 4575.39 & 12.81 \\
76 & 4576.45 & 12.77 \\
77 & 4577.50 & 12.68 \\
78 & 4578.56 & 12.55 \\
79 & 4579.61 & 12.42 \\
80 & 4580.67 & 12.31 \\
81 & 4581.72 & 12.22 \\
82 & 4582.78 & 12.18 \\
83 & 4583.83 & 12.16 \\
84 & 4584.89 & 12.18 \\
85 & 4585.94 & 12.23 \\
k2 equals -11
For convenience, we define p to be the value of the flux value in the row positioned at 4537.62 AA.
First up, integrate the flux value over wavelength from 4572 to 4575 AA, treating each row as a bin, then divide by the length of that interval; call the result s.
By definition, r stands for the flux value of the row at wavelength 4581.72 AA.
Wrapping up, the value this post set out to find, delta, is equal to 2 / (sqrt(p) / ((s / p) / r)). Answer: 0.049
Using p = 12.23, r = 12.22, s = 12.8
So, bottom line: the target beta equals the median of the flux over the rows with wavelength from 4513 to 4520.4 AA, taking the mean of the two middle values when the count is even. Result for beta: 12.6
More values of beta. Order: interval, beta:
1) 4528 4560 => 12.1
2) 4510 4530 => 12.5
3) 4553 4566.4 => 12.5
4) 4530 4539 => 11.7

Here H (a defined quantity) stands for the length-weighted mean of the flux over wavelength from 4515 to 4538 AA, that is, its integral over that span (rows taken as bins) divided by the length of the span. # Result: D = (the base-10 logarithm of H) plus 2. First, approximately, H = 12.0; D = 3.08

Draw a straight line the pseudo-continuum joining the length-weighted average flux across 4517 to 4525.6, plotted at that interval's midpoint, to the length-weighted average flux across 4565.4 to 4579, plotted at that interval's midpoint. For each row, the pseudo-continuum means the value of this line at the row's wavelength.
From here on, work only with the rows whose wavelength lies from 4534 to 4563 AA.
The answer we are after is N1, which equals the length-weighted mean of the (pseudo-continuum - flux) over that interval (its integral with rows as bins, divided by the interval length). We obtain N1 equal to 0.2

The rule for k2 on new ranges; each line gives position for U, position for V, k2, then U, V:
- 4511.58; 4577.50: -17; 12.64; 12.68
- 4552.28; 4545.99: -13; 12.04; 12.15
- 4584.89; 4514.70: -8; 12.18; 12.52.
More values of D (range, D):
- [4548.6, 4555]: 3.08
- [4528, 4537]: 3.06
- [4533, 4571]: 3.09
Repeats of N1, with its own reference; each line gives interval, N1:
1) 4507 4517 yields -0.4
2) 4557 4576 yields -0.1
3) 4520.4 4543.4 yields 0.4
